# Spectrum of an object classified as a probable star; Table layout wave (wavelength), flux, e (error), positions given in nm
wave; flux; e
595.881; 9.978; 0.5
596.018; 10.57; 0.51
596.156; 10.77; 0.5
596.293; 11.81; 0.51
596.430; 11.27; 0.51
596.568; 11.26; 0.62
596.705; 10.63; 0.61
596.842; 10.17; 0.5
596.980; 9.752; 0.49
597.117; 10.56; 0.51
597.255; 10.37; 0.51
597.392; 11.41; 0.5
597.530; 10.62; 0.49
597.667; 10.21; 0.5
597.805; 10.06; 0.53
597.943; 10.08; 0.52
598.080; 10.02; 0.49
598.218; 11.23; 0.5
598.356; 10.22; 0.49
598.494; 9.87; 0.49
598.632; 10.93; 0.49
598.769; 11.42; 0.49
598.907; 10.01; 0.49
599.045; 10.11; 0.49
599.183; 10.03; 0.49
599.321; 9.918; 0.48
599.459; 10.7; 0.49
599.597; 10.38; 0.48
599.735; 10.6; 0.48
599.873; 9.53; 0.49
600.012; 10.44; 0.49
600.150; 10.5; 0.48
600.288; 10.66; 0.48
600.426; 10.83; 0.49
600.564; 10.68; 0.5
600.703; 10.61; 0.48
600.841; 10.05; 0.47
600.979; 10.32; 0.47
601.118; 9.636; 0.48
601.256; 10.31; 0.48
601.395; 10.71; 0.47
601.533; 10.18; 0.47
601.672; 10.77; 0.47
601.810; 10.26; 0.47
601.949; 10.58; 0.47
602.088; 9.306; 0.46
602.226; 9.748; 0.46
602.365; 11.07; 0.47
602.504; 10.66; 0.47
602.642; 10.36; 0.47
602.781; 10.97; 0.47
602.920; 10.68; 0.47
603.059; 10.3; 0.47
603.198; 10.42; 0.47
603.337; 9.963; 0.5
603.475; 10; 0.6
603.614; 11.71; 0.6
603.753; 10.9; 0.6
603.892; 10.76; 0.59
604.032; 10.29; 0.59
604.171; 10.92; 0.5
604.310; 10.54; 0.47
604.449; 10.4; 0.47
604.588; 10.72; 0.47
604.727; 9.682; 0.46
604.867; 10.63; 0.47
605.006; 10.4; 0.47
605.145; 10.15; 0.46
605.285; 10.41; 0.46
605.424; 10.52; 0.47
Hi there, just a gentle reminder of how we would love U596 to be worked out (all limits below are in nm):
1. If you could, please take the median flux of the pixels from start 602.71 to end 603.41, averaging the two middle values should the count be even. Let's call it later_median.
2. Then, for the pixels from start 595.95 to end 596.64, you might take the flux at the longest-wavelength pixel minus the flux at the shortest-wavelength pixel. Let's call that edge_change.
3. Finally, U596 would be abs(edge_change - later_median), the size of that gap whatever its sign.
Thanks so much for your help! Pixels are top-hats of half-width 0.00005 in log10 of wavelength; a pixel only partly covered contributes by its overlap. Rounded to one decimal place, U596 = 9.7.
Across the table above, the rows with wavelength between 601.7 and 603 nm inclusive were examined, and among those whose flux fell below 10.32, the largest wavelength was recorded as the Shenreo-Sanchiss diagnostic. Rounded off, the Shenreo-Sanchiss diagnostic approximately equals 602.226 nm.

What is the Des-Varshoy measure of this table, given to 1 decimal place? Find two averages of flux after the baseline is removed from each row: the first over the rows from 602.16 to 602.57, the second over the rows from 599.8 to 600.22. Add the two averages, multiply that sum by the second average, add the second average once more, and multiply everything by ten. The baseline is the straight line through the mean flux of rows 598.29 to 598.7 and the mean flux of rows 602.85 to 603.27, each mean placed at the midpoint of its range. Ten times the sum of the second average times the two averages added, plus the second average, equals -1.8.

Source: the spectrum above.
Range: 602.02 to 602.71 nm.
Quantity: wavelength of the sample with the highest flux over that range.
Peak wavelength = 602.365 nm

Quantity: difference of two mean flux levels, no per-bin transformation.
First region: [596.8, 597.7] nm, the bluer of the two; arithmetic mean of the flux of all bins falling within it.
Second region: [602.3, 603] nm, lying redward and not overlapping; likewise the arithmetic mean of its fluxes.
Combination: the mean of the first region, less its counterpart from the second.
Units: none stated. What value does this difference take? -0.3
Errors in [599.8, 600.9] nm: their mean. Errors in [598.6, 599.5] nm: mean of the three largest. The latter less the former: 0.005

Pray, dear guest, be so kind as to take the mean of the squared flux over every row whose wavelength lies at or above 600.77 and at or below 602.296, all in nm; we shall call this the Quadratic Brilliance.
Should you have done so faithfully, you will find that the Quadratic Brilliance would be 104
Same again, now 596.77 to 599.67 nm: 108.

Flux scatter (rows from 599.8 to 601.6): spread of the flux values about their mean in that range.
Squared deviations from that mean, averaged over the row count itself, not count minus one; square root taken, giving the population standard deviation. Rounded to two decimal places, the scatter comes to 0.39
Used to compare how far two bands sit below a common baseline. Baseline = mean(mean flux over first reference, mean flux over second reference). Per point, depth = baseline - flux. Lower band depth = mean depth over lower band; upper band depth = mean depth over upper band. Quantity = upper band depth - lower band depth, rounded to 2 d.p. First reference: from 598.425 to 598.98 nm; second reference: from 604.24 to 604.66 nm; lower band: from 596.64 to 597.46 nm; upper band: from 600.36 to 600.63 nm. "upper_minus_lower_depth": -0.27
